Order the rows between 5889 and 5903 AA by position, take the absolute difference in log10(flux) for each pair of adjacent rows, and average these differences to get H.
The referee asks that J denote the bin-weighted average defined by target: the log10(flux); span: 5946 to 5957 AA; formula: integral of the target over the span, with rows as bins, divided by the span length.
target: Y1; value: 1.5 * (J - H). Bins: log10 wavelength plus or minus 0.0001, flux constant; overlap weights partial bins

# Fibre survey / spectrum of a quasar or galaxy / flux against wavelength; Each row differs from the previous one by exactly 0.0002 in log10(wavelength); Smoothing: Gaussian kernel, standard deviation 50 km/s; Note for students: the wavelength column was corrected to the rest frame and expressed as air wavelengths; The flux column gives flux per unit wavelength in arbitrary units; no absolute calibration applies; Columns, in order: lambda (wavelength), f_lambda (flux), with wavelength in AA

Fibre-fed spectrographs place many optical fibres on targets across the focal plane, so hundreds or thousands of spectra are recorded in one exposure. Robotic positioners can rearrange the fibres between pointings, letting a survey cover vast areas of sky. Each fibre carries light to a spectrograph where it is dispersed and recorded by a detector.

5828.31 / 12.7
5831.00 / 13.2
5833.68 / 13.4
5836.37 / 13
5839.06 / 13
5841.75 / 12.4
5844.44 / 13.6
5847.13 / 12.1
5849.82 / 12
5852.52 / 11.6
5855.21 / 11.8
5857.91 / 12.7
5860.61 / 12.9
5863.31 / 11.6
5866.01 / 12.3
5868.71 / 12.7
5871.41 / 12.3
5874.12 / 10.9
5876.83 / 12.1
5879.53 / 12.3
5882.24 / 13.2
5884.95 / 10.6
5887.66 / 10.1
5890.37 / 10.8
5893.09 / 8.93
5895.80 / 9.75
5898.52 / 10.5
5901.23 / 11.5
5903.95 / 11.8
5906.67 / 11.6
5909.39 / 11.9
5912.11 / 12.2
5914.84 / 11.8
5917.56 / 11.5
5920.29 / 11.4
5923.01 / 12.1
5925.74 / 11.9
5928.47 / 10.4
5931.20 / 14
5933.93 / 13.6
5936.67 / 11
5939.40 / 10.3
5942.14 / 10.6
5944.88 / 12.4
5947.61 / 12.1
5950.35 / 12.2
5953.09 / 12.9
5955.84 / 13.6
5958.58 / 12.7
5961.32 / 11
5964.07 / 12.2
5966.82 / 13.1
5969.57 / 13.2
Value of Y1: 1.58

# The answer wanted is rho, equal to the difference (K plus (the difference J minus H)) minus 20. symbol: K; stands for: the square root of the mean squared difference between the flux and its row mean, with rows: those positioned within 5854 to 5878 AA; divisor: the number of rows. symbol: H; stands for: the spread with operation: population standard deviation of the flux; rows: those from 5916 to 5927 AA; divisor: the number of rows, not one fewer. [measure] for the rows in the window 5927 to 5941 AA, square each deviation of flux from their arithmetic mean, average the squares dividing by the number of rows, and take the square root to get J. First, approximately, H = 0.3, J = 1.6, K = 0.60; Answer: -18.1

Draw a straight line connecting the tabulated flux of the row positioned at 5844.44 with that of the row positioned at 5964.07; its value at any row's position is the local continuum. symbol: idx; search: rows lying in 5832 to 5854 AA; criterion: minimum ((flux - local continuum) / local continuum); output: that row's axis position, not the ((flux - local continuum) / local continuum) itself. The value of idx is 5852.52 AA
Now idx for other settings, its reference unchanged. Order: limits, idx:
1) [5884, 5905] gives 5893.09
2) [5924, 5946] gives 5928.47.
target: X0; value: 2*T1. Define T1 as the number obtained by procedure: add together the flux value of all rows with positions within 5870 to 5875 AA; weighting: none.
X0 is 46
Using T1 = 23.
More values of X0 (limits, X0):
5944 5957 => 126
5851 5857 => 47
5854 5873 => 173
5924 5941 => 142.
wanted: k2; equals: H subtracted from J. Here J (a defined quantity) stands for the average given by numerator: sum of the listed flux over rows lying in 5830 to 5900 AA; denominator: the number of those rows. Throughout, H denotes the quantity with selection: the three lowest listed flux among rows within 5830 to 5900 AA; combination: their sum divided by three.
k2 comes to 2.3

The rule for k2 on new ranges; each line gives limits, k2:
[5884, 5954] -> 1.9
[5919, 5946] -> 1.3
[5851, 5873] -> 0.6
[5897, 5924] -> 0.5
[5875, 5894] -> 1.3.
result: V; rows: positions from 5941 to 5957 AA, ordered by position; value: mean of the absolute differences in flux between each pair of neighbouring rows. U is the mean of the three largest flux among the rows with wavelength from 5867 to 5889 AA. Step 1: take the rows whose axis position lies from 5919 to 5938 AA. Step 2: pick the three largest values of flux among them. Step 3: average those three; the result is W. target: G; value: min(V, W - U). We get 0.5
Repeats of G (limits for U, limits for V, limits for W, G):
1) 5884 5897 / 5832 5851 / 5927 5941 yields 0.6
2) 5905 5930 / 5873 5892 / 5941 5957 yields 0.9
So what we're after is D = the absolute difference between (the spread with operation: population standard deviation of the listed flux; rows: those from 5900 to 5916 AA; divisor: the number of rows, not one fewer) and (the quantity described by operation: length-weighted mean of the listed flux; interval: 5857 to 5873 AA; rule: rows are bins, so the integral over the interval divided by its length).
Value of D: 12.2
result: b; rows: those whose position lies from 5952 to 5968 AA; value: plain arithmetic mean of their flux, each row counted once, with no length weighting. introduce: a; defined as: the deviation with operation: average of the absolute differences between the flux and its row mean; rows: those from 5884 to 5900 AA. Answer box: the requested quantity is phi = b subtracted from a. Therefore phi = -12.1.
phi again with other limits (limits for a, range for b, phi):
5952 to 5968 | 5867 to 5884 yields -11.6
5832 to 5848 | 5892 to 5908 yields -10.2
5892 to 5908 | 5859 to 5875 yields -11.2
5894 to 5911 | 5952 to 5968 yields -11.9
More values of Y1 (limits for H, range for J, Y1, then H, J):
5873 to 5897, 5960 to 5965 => 1.53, 0.044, 1.06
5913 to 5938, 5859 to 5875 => 1.56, 0.043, 1.08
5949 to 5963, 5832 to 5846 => 1.62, 0.035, 1.12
